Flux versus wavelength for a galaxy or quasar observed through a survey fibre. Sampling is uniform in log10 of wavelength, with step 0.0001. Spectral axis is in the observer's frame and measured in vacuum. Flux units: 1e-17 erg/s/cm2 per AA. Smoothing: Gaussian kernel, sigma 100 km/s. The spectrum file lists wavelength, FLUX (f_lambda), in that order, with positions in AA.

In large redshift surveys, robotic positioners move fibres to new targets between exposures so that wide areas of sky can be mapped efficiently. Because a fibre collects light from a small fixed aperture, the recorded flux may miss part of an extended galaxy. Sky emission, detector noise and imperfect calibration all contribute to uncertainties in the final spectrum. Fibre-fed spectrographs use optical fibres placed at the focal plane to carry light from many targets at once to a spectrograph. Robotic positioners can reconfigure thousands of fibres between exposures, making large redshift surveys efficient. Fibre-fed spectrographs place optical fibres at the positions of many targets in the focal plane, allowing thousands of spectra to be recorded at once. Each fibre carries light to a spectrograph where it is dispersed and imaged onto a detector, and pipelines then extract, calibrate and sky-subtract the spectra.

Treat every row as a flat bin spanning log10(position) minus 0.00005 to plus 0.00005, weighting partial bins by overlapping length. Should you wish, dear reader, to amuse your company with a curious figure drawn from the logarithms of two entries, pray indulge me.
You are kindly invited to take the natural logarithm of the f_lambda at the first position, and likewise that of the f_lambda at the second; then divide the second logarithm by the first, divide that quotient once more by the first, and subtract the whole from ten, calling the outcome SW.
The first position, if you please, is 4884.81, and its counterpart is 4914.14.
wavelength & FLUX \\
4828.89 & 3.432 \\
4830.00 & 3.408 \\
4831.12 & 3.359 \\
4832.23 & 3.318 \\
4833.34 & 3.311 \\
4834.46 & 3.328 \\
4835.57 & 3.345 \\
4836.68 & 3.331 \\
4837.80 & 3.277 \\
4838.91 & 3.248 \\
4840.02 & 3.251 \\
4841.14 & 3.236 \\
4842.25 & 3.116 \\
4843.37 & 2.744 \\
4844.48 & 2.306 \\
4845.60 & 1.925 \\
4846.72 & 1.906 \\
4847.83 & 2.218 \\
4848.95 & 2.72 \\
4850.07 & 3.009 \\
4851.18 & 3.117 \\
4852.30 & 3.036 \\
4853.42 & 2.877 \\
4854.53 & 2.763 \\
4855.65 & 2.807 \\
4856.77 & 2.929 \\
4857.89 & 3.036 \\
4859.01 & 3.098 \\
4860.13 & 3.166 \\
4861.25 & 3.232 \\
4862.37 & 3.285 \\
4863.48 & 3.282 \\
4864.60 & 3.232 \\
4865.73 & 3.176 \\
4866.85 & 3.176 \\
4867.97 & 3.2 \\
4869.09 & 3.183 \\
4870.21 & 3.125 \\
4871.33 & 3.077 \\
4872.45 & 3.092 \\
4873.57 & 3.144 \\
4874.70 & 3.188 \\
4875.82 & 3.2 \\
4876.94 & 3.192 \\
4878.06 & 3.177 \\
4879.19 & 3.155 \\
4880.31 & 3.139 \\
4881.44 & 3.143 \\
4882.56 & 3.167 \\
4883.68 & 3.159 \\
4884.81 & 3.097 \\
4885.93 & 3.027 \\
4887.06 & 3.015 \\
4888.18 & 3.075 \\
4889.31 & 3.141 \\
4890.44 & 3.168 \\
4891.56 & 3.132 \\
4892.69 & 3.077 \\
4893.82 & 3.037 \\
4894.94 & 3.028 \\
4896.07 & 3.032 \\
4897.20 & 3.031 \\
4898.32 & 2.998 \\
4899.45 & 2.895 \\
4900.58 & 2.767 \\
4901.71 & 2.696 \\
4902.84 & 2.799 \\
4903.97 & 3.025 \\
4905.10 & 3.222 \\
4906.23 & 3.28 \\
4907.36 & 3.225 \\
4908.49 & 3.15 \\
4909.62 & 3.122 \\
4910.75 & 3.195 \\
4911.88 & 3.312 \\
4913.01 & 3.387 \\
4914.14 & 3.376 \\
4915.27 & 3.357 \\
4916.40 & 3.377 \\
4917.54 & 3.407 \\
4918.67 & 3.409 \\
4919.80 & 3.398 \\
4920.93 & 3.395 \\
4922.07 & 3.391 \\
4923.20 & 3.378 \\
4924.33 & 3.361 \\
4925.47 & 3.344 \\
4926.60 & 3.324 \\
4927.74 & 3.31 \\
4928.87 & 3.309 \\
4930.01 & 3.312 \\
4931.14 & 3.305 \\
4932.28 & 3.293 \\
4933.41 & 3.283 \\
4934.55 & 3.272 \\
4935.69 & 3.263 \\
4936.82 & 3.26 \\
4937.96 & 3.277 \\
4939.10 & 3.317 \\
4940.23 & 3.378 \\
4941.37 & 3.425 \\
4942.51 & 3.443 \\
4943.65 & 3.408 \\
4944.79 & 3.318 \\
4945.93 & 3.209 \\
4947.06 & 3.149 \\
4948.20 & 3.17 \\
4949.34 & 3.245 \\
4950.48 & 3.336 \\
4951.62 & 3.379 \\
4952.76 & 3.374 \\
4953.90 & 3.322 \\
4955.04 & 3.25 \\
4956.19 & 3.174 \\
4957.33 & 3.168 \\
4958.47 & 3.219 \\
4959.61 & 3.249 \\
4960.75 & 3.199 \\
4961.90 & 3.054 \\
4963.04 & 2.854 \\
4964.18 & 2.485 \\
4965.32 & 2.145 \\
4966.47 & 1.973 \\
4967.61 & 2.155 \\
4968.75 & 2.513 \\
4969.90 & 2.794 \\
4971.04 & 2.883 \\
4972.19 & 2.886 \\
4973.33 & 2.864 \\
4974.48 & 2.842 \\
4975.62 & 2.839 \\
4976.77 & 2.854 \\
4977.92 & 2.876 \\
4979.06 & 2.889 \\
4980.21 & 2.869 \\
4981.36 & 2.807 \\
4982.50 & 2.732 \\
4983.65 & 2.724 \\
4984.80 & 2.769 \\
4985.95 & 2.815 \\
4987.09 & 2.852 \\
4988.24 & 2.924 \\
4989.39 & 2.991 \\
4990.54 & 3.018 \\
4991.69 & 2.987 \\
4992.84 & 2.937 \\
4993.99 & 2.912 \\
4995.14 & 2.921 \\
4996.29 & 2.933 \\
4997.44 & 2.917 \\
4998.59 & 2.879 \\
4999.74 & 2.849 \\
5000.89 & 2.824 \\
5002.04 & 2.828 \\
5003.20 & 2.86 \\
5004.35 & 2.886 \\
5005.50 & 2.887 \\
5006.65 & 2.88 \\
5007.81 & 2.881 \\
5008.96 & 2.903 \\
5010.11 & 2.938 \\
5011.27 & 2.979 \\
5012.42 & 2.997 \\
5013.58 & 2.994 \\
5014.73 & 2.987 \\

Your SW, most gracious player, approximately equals 9.05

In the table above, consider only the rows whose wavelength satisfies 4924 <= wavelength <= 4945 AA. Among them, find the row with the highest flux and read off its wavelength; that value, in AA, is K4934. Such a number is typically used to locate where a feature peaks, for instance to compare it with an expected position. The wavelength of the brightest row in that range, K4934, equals 4942.51 AA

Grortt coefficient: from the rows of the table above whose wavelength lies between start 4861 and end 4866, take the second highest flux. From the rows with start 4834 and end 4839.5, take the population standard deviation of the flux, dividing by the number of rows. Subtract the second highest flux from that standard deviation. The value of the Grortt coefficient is -3.25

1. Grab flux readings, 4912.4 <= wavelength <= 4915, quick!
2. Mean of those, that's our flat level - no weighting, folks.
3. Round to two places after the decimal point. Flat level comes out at 3.38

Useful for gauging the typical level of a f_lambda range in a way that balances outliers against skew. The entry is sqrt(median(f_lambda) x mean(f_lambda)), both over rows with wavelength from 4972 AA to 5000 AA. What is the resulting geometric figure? 2.9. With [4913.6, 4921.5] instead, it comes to 3.4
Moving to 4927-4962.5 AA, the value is 3.3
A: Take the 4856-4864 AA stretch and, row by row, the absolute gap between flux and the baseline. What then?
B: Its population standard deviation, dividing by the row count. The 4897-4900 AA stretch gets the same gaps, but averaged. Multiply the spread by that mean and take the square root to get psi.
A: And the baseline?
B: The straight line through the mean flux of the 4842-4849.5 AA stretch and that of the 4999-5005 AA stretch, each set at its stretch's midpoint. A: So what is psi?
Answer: 0.22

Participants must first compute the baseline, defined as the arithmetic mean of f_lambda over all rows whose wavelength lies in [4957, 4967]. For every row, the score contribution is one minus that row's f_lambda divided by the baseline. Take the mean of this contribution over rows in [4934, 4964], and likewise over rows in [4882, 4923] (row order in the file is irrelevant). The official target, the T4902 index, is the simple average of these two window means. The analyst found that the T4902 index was -0.14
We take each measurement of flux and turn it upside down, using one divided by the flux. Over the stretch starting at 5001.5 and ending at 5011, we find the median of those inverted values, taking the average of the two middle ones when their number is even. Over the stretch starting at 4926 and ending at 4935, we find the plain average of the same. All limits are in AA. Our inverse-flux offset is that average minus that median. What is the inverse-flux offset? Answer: -0.044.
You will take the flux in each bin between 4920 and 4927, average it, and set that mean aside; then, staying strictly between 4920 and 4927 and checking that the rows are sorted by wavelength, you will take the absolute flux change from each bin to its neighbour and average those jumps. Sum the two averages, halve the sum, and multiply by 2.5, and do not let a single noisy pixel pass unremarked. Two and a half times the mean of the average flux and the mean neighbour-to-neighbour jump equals 4.2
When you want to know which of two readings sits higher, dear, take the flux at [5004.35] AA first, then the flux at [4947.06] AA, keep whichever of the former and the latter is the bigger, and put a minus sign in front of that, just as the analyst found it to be -3.15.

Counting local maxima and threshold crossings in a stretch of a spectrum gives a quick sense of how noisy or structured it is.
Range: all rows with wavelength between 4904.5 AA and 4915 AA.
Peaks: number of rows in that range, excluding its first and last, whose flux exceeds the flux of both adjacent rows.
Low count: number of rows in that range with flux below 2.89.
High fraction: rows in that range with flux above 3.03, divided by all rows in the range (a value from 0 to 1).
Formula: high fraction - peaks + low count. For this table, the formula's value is -1.00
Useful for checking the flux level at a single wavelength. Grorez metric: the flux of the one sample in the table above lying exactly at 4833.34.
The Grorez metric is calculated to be 3.311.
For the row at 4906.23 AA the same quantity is 3.28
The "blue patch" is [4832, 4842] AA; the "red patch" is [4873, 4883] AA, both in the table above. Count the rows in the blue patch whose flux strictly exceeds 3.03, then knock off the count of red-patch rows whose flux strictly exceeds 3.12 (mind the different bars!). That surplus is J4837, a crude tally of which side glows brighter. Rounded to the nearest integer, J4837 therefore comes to 0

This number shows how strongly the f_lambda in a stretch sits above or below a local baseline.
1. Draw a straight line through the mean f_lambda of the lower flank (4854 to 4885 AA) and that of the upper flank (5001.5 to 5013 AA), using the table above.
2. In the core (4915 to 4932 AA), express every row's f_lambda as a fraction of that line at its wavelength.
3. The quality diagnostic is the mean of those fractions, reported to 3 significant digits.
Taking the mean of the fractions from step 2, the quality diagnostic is 1.10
